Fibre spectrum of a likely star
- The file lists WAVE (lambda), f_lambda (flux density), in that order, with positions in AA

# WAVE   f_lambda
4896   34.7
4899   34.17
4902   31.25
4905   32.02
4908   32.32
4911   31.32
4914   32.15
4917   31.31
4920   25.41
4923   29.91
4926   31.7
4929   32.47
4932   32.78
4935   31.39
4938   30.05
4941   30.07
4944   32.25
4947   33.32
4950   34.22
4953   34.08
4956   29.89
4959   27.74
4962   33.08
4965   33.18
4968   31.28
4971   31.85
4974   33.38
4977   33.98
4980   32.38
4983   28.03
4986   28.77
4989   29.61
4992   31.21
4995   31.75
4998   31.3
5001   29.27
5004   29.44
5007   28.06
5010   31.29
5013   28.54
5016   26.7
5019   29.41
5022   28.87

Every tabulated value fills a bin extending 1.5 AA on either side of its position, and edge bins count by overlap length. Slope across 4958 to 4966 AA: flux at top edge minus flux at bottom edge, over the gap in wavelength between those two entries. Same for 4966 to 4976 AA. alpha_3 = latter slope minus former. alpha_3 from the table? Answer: -0.56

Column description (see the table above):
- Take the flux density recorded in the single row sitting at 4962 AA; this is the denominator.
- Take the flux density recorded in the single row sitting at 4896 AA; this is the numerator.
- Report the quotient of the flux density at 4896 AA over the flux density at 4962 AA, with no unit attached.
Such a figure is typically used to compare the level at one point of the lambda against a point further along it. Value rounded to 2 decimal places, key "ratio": 1.05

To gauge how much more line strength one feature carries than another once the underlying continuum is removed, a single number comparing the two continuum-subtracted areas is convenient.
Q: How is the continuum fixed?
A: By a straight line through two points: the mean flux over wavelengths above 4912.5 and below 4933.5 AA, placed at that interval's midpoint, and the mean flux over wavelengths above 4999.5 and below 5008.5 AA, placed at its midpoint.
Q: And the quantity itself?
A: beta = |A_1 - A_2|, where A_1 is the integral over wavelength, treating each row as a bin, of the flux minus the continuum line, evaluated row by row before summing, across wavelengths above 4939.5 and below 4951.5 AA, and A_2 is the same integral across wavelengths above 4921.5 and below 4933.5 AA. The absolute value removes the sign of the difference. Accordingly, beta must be 14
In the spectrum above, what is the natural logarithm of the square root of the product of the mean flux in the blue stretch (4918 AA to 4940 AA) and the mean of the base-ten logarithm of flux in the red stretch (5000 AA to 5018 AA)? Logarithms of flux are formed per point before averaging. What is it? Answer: 1.90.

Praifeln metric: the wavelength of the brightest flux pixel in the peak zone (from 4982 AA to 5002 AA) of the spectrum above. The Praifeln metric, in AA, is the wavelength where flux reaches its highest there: 4995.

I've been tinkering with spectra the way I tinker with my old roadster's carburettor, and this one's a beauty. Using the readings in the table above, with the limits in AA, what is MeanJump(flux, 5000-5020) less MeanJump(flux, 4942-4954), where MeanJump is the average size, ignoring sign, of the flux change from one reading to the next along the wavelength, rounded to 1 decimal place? 1.3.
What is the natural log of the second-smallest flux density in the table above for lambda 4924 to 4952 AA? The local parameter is 3.40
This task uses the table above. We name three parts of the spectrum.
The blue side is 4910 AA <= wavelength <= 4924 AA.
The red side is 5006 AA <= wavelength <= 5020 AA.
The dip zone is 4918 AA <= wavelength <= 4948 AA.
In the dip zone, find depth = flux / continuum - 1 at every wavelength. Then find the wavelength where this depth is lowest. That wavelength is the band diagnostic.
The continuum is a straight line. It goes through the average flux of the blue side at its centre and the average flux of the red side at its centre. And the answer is 4920 AA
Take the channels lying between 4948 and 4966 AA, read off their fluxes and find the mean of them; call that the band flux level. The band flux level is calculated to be 32.0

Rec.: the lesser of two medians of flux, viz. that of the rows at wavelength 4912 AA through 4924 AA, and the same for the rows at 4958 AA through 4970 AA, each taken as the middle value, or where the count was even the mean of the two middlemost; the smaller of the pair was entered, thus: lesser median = 30.6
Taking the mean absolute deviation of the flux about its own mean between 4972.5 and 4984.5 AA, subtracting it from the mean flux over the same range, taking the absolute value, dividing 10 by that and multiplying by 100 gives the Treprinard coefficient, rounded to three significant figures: 33.3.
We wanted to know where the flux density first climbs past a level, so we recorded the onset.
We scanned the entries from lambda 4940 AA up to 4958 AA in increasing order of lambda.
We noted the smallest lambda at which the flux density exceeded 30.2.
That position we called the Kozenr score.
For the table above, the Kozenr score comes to 4944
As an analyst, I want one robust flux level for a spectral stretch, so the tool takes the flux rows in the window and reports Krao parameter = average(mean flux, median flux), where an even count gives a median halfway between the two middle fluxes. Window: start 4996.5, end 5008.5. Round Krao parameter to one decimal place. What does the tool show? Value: 29.4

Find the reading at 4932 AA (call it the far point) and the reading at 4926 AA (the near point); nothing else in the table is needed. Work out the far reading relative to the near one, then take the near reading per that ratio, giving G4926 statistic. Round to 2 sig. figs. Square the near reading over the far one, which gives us 31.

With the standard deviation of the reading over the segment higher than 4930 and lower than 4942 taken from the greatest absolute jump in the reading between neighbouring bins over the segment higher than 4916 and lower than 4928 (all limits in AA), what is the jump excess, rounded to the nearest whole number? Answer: 5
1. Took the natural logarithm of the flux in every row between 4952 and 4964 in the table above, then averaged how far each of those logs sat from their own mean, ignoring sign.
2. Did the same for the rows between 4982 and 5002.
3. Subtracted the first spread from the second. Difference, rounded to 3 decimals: -0.036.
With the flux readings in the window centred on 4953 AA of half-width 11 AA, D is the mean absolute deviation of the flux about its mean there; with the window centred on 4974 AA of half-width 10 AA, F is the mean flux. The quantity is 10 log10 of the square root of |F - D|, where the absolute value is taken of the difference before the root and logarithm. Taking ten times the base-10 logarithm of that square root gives 7.40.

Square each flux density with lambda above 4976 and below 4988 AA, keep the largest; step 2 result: 1155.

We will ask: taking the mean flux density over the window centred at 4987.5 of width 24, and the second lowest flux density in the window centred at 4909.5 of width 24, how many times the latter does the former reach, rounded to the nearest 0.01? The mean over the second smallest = 0.99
